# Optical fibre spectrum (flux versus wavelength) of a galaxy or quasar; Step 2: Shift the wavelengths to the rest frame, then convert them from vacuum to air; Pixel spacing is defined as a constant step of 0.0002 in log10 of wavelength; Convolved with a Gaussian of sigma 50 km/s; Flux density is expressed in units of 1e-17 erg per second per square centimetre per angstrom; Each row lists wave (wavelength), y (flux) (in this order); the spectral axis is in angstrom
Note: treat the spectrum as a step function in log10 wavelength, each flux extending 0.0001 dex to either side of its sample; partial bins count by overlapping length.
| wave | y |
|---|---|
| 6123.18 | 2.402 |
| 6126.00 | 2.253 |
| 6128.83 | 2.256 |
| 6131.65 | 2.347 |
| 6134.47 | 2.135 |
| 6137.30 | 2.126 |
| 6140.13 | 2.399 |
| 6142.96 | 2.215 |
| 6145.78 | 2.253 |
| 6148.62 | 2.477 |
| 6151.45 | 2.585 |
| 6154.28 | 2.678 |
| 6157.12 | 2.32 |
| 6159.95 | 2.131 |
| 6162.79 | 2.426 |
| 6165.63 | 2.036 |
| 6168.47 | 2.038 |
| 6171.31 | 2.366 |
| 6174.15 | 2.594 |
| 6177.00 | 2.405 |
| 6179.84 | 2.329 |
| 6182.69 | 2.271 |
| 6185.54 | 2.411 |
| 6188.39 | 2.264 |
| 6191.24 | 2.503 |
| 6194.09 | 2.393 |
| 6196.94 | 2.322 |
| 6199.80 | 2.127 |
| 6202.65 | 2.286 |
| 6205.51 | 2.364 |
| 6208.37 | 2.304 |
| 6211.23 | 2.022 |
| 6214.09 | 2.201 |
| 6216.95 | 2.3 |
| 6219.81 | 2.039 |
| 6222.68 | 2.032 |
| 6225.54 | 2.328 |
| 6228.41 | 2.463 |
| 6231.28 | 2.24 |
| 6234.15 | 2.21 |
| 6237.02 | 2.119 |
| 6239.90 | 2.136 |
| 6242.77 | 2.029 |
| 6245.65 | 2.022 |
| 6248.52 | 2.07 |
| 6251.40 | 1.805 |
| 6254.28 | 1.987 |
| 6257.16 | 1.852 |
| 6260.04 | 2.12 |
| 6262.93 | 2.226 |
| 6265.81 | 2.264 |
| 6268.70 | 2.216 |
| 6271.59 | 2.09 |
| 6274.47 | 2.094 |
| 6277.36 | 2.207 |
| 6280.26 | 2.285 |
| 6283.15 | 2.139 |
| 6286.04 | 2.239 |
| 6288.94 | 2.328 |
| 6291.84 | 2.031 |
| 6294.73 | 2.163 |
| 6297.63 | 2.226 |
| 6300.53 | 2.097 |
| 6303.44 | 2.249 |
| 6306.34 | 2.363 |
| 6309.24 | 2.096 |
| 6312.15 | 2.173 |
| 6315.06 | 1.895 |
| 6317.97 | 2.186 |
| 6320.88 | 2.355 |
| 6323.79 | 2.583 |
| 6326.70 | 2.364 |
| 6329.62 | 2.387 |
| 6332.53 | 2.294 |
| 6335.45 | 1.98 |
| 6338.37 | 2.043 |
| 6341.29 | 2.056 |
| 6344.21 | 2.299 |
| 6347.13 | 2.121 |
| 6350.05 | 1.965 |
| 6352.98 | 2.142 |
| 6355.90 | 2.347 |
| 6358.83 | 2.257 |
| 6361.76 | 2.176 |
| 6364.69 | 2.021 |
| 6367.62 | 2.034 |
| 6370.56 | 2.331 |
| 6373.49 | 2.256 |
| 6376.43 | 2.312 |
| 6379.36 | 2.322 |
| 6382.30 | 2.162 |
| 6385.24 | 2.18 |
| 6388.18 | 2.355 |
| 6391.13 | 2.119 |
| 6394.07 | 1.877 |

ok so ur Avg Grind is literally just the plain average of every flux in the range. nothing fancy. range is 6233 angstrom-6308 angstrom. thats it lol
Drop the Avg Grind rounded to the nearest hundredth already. 2.14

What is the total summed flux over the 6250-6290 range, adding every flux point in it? 29.9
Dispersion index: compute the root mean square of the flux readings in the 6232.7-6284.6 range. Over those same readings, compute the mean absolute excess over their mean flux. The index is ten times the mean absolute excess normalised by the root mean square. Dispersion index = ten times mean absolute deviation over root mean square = 0.47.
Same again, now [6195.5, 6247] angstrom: 0.53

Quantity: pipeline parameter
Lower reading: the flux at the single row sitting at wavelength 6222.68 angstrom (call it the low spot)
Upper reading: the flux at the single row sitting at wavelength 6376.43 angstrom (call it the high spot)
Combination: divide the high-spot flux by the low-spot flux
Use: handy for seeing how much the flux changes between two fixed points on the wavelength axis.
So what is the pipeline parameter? 1.14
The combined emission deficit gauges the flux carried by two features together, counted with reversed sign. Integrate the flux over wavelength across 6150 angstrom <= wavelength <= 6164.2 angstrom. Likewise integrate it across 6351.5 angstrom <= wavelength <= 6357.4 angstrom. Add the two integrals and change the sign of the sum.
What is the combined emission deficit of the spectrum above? -48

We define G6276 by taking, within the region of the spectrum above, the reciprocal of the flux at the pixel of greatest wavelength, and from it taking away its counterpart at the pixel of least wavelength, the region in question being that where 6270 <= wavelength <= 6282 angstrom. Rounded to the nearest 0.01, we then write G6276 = -0.04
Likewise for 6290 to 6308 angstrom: -0.07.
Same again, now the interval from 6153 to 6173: 0.05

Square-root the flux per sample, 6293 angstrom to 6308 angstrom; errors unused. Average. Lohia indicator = 1.49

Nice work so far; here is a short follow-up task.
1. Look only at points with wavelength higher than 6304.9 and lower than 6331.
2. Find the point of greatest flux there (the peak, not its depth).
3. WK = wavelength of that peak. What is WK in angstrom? 6323.79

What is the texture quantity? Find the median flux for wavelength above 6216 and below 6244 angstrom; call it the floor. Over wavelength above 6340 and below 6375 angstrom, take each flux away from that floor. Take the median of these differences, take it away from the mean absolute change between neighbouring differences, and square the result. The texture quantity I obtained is 0.019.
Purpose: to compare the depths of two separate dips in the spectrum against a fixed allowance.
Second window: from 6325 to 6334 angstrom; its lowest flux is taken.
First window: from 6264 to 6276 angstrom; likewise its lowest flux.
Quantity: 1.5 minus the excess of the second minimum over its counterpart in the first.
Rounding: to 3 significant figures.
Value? 1.30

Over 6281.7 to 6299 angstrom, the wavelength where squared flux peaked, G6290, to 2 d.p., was 6288.94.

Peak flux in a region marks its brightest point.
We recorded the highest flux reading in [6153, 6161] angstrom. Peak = 2.678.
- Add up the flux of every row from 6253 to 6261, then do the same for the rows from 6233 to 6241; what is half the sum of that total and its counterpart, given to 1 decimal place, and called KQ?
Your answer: 6.2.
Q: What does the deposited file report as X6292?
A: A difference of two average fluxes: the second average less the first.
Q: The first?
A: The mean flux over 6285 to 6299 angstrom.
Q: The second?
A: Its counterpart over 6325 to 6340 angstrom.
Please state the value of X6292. 0.02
